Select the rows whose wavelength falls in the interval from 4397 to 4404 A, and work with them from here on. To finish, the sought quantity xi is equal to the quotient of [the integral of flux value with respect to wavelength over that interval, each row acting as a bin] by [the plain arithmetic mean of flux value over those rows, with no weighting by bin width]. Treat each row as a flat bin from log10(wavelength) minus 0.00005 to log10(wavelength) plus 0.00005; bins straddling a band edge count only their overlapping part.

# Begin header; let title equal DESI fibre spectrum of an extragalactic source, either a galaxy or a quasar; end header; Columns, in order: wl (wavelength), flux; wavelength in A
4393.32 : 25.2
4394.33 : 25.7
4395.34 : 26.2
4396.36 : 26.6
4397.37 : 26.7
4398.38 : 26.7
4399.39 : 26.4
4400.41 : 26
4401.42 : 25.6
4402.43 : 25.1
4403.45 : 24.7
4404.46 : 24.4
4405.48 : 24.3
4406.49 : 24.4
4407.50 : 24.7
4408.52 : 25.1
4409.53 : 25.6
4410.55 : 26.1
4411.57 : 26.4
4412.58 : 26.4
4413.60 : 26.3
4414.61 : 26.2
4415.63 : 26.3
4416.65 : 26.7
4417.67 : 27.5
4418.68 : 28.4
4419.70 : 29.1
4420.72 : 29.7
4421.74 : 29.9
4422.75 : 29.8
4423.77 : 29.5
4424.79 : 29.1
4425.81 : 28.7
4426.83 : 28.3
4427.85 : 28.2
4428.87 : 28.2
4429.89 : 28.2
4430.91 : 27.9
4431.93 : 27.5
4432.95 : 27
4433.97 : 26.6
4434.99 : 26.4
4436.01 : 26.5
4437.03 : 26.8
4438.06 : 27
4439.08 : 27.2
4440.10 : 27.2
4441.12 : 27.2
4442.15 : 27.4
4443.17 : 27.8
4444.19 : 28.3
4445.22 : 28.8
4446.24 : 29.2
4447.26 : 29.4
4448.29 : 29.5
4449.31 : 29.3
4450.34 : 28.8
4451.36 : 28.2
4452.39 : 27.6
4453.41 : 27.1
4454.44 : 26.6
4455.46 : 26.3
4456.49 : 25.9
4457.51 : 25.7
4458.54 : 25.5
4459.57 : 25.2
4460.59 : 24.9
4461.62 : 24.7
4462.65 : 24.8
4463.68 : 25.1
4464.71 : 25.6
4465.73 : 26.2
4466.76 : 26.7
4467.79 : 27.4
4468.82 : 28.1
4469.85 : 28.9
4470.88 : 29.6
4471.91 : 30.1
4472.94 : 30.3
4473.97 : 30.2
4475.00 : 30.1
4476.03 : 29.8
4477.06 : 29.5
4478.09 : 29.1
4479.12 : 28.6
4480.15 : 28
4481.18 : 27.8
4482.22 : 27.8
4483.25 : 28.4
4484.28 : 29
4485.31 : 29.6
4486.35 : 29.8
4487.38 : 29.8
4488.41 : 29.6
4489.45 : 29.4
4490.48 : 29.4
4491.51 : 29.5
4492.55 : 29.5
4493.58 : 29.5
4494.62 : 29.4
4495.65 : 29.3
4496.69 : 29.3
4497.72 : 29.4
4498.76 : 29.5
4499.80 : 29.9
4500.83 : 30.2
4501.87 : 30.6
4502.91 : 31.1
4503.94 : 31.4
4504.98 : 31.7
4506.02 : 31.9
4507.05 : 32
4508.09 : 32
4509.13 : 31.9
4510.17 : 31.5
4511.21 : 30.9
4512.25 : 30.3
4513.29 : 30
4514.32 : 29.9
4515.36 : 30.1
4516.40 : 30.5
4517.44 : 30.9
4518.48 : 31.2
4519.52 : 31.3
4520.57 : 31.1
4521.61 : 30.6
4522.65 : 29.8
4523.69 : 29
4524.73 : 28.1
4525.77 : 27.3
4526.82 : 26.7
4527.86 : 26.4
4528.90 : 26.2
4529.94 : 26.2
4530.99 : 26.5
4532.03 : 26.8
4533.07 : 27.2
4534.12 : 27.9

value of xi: 7.0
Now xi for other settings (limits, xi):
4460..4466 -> 6.0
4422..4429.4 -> 7.4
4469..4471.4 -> 2.4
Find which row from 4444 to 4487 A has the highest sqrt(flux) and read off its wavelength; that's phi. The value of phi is 4472.94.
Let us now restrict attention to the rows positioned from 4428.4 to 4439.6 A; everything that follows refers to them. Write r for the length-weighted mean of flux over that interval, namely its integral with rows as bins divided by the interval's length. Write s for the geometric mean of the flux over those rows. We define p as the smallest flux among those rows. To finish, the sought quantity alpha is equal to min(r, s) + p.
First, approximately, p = 26.4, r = 27.2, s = 27.2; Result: 53.6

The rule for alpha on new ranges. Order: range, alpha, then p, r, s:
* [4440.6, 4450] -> 55.7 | 27.2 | 28.5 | 28.5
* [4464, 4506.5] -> 54.9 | 25.6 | 29.3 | 29.3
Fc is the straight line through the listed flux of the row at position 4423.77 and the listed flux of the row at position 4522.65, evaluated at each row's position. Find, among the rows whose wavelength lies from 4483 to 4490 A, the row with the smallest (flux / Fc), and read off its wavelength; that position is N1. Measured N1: 4483.25 A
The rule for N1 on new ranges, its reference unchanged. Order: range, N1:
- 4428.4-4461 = 4460.59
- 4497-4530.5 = 4529.94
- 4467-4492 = 4467.79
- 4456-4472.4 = 4461.62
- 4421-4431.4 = 4430.91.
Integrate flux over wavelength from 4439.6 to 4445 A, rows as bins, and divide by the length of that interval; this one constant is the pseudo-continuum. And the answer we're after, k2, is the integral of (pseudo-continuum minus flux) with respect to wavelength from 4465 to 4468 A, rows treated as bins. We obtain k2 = 3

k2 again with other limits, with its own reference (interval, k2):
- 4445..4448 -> -5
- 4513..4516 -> -7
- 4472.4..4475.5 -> -8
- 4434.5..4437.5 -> 3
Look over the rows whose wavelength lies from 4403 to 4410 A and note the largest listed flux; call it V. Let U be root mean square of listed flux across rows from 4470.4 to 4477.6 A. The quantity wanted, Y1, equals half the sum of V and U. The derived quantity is 27.8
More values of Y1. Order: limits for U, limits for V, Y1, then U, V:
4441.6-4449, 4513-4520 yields 30.0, 28.6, 31.3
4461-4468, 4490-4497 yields 27.7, 25.8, 29.5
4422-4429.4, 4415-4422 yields 29.4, 28.8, 29.9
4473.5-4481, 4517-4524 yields 30.3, 29.3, 31.3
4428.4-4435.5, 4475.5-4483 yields 28.6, 27.4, 29.8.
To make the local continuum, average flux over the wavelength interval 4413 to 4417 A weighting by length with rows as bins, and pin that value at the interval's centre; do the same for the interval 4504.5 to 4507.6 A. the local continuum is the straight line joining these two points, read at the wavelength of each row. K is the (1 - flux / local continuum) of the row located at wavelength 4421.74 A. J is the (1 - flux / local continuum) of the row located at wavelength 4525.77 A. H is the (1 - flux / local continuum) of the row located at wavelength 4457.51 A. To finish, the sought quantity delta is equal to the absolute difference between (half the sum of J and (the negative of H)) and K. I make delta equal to 0.15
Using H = 0.11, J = 0.18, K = -0.12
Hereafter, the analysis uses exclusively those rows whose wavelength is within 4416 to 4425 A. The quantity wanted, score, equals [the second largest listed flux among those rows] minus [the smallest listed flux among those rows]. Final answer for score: 3.1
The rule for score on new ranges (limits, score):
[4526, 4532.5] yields 0.5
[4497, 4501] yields 0.5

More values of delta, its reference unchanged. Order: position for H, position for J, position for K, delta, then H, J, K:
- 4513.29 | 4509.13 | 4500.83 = 0.08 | 0.07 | 0.01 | 0.04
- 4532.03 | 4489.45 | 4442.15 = 0.10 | 0.20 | 0.05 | 0.02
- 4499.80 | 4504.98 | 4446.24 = 0.01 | 0.05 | 0.00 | -0.03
